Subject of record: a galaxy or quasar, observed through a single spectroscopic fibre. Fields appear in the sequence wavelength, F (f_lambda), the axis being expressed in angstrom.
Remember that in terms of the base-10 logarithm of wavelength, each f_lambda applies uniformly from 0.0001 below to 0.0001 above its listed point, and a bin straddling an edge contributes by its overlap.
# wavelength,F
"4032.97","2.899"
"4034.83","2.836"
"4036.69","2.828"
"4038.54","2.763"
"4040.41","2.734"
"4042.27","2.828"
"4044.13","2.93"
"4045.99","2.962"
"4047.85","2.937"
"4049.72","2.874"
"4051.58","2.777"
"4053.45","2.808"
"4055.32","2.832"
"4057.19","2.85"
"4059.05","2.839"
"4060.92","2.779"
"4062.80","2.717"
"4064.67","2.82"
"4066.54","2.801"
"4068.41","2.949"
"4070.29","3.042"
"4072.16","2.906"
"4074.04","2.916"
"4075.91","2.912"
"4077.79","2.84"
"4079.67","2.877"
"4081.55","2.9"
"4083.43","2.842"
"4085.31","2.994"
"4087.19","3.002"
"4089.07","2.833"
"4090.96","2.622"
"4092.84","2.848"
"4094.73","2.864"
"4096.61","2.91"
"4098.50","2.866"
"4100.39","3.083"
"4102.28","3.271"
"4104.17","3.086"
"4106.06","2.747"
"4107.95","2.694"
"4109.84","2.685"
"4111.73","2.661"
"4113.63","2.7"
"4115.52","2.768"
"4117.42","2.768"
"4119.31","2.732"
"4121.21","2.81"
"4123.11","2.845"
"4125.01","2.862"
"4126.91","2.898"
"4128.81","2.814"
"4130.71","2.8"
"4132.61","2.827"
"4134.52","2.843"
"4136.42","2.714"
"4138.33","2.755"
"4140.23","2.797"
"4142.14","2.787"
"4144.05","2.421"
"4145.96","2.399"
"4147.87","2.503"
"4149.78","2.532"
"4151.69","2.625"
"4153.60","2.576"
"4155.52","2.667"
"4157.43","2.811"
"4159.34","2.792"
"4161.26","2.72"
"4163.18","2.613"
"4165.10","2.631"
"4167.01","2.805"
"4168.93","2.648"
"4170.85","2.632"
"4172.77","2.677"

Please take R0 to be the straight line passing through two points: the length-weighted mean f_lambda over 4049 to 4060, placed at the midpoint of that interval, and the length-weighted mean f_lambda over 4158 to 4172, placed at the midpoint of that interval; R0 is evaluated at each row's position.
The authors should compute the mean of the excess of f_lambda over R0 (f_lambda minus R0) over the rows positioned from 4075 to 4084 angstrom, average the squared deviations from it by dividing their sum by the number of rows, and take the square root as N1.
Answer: 0.03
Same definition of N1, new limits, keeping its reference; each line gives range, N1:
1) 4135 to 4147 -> 0.17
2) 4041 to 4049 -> 0.05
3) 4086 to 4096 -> 0.12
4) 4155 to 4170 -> 0.08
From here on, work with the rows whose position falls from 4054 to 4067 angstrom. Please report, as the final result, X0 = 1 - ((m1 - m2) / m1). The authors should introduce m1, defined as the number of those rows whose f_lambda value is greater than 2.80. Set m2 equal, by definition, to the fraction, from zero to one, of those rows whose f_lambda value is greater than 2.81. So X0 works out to 0.114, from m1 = 5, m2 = 0.6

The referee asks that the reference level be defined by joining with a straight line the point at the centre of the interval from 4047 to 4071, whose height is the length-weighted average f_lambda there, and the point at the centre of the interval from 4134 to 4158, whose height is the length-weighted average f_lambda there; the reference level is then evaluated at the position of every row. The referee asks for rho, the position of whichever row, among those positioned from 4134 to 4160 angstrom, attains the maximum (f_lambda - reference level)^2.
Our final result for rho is 4145.96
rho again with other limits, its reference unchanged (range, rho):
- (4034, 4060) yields 4040.41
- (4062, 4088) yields 4070.29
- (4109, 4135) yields 4126.91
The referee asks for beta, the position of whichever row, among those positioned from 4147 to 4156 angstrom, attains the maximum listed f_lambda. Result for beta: 4155.52 angstrom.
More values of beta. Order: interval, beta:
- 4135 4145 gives 4140.23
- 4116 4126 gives 4125.01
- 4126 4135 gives 4126.91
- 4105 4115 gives 4106.06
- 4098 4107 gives 4102.28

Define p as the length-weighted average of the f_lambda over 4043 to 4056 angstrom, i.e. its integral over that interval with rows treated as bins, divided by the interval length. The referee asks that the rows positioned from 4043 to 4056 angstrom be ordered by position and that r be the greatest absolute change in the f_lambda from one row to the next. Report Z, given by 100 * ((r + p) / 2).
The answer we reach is 149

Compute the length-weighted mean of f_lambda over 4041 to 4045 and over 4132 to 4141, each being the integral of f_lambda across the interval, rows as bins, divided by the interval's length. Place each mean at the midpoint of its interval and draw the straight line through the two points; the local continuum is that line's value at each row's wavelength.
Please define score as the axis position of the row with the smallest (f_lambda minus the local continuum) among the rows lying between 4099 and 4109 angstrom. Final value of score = 4107.95 angstrom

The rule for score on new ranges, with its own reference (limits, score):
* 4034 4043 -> 4040.41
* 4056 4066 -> 4062.80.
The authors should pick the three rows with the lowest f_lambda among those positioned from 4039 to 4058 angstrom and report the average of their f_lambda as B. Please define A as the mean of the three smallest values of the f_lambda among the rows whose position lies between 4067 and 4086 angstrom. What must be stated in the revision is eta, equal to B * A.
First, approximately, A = 2.85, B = 2.77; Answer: 7.9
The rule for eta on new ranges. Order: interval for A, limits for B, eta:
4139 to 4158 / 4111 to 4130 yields 6.6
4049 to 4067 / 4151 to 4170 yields 7.2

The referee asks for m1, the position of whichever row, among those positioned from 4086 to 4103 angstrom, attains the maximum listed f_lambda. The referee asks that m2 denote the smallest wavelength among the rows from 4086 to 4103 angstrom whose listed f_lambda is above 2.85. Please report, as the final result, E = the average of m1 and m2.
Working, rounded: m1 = 4102.28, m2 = 4087.19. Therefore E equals 4094.7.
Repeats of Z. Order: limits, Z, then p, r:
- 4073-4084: 148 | 2.88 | 0.07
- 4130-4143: 146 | 2.79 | 0.13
